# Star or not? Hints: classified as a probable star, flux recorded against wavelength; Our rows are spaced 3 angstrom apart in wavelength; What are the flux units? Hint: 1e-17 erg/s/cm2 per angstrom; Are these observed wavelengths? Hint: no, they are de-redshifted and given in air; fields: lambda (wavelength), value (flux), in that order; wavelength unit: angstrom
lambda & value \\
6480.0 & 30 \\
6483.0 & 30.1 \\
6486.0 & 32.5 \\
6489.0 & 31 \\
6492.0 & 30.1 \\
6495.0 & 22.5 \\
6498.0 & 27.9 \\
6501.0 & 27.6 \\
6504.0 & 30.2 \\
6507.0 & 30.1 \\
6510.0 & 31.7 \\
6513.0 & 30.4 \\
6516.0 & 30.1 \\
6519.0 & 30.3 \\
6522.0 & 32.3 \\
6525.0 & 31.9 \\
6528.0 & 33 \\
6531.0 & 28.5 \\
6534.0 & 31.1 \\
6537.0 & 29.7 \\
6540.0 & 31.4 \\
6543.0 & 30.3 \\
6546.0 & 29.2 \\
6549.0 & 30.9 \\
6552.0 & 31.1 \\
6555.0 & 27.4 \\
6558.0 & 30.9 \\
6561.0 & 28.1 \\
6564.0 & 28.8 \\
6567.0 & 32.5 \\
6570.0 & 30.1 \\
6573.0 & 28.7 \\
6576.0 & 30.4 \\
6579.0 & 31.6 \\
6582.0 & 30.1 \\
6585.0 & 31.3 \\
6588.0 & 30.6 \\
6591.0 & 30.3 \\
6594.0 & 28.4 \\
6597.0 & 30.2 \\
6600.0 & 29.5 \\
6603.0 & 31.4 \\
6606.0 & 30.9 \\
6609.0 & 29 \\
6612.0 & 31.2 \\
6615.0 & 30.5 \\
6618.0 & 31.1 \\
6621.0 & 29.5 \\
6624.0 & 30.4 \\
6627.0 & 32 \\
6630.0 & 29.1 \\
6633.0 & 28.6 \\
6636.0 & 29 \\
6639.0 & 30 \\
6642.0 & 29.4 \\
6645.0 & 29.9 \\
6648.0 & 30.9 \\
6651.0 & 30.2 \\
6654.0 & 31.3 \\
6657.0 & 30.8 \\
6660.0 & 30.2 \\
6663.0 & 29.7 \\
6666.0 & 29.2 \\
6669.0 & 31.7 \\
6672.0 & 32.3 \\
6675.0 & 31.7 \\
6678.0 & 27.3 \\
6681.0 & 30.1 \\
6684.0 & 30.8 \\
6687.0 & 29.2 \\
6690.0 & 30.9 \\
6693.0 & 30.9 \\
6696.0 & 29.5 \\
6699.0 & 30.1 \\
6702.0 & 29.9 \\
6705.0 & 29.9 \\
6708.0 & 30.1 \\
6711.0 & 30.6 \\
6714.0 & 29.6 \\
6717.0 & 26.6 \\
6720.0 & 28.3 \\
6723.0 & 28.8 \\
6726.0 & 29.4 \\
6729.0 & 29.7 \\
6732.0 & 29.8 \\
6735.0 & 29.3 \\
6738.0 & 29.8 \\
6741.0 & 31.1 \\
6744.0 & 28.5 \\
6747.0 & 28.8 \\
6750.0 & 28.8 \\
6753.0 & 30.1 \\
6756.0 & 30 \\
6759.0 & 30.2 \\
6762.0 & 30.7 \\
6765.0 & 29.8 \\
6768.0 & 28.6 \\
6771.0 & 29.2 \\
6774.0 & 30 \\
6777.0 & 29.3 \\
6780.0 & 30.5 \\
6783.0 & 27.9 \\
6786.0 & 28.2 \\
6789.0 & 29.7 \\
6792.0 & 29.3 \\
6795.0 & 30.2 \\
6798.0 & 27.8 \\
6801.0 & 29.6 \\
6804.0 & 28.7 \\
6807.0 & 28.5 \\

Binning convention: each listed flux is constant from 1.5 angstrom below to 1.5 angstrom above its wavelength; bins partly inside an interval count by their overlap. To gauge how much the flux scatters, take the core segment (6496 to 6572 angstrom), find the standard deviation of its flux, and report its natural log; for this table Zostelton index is 0.4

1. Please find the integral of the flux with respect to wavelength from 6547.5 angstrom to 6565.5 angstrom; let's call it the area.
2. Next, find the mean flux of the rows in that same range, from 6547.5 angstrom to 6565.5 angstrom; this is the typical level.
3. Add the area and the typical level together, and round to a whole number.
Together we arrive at 561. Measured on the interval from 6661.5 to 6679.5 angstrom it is 576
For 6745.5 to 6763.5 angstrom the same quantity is 566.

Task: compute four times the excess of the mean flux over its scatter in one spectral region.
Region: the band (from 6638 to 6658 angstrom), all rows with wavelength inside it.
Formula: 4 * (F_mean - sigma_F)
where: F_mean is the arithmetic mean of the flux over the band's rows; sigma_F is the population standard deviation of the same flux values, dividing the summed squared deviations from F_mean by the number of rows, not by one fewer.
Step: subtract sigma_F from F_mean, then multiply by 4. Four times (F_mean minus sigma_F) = 119.0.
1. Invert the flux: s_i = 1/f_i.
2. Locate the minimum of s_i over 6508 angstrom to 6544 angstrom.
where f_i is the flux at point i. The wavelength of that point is 6528.0 angstrom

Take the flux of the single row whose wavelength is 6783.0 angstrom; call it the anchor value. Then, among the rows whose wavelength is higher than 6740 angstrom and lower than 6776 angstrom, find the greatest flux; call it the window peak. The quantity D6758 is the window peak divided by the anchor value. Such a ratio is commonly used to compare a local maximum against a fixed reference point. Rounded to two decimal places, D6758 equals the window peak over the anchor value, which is 1.11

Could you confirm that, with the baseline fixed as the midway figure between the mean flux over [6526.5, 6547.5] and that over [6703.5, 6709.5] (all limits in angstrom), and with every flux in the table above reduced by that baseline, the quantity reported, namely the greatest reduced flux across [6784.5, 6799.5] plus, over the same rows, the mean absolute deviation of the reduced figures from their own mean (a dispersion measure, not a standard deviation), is 0.8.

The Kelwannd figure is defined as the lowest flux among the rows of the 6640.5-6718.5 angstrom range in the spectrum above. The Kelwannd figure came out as 26.6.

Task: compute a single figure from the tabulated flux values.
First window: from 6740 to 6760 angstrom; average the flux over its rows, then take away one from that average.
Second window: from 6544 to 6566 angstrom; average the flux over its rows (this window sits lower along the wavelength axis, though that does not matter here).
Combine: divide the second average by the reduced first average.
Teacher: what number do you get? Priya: 1.03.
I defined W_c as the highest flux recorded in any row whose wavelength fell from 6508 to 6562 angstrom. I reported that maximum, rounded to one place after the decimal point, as 33.0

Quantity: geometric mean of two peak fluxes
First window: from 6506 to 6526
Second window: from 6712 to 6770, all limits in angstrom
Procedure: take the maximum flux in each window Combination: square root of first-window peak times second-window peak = 31.7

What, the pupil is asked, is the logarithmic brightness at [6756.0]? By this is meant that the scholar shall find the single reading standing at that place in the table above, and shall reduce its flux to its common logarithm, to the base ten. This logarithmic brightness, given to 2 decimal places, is 1.48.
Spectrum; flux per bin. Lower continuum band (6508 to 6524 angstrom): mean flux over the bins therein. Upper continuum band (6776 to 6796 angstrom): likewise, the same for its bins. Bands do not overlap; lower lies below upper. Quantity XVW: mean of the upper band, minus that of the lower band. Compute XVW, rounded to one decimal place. -1.7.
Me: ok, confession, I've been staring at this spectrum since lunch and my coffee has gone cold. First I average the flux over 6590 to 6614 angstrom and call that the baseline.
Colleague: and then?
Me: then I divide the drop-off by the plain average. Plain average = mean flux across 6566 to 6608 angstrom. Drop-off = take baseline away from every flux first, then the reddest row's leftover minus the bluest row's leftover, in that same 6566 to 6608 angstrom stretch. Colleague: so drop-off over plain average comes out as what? -0.053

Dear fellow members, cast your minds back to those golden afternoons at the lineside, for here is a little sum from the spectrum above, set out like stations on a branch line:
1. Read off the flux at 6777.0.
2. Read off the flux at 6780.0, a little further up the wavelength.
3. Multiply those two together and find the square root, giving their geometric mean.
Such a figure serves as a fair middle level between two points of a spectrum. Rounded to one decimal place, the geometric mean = 29.9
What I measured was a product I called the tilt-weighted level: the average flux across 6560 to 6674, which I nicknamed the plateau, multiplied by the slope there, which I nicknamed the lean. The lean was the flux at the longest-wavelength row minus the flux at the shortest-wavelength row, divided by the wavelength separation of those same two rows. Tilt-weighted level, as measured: 1.1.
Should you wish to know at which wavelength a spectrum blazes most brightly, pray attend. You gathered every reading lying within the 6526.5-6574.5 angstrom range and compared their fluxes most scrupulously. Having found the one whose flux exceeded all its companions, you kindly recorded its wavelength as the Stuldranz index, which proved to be 6528.0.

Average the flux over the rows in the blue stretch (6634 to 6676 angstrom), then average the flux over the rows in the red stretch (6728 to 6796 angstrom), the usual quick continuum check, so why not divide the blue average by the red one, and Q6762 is 1.03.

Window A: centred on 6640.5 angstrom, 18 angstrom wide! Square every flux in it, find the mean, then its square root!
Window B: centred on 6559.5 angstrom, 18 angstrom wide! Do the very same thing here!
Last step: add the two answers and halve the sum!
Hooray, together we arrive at 29.7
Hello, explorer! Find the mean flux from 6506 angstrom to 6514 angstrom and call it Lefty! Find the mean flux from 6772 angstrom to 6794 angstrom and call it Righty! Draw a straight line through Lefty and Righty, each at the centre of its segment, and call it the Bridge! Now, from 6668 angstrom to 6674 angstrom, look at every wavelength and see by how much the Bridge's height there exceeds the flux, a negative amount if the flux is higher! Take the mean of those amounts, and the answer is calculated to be -2.1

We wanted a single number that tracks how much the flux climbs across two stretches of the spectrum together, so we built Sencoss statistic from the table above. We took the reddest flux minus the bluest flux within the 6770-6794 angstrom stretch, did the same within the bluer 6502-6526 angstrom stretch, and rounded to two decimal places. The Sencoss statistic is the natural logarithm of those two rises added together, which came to 0.59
